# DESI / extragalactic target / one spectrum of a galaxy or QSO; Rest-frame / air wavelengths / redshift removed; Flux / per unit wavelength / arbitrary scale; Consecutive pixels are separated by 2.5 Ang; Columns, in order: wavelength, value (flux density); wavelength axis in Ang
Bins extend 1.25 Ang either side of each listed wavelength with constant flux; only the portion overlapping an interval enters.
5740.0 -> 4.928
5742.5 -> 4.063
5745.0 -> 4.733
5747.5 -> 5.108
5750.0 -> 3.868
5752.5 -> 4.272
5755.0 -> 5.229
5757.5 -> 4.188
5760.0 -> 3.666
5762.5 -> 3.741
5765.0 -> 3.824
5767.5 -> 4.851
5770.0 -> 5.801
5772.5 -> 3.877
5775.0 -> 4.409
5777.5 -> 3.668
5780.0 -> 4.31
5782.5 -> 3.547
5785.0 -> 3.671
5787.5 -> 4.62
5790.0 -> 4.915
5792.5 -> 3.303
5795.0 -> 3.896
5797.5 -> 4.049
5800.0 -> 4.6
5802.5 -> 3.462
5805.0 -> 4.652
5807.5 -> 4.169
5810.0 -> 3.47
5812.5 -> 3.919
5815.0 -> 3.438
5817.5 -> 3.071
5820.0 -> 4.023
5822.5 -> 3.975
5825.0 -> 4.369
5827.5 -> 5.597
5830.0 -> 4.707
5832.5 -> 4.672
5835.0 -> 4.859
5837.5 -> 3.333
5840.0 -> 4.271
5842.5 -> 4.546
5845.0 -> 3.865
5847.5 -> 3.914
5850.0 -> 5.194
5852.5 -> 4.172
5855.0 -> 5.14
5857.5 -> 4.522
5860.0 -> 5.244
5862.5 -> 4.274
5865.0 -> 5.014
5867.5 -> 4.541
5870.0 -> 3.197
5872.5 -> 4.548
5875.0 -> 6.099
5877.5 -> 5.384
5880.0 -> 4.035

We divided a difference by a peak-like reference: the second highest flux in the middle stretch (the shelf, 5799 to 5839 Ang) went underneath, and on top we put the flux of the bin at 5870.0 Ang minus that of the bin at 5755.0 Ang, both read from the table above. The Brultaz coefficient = -0.42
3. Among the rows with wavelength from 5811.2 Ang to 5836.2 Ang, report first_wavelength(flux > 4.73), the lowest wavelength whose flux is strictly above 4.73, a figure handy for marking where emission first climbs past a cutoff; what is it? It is 5827.5 Ang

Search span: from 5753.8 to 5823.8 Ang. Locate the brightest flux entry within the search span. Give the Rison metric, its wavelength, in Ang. 5770.0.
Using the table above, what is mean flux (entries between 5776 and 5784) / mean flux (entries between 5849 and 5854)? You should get 0.82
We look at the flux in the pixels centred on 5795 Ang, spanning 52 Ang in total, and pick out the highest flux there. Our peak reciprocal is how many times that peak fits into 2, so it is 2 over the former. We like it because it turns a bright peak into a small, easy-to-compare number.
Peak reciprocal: 0.345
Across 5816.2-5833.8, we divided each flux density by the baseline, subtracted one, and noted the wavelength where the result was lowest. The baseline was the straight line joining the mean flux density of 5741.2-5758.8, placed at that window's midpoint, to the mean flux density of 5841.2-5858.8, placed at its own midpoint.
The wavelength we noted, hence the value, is 5817.5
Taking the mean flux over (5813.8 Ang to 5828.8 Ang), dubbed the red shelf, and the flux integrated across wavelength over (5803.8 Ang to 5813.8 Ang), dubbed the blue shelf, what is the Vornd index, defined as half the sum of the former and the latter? 22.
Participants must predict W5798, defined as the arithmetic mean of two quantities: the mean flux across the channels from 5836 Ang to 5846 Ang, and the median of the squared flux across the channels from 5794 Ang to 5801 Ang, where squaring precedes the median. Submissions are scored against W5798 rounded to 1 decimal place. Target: 10.2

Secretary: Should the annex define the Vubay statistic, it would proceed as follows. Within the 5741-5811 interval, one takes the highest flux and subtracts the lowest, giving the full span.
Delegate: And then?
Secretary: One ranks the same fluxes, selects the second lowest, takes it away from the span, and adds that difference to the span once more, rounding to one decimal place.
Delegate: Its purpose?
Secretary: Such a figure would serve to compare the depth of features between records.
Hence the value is 1.5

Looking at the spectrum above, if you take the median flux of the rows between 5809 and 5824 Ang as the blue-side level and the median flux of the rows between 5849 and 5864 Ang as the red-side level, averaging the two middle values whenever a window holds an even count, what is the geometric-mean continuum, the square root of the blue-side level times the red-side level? 4.2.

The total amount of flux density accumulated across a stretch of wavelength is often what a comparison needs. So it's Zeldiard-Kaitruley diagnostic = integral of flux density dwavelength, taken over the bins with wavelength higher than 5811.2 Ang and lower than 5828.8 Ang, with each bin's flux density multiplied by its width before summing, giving 71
